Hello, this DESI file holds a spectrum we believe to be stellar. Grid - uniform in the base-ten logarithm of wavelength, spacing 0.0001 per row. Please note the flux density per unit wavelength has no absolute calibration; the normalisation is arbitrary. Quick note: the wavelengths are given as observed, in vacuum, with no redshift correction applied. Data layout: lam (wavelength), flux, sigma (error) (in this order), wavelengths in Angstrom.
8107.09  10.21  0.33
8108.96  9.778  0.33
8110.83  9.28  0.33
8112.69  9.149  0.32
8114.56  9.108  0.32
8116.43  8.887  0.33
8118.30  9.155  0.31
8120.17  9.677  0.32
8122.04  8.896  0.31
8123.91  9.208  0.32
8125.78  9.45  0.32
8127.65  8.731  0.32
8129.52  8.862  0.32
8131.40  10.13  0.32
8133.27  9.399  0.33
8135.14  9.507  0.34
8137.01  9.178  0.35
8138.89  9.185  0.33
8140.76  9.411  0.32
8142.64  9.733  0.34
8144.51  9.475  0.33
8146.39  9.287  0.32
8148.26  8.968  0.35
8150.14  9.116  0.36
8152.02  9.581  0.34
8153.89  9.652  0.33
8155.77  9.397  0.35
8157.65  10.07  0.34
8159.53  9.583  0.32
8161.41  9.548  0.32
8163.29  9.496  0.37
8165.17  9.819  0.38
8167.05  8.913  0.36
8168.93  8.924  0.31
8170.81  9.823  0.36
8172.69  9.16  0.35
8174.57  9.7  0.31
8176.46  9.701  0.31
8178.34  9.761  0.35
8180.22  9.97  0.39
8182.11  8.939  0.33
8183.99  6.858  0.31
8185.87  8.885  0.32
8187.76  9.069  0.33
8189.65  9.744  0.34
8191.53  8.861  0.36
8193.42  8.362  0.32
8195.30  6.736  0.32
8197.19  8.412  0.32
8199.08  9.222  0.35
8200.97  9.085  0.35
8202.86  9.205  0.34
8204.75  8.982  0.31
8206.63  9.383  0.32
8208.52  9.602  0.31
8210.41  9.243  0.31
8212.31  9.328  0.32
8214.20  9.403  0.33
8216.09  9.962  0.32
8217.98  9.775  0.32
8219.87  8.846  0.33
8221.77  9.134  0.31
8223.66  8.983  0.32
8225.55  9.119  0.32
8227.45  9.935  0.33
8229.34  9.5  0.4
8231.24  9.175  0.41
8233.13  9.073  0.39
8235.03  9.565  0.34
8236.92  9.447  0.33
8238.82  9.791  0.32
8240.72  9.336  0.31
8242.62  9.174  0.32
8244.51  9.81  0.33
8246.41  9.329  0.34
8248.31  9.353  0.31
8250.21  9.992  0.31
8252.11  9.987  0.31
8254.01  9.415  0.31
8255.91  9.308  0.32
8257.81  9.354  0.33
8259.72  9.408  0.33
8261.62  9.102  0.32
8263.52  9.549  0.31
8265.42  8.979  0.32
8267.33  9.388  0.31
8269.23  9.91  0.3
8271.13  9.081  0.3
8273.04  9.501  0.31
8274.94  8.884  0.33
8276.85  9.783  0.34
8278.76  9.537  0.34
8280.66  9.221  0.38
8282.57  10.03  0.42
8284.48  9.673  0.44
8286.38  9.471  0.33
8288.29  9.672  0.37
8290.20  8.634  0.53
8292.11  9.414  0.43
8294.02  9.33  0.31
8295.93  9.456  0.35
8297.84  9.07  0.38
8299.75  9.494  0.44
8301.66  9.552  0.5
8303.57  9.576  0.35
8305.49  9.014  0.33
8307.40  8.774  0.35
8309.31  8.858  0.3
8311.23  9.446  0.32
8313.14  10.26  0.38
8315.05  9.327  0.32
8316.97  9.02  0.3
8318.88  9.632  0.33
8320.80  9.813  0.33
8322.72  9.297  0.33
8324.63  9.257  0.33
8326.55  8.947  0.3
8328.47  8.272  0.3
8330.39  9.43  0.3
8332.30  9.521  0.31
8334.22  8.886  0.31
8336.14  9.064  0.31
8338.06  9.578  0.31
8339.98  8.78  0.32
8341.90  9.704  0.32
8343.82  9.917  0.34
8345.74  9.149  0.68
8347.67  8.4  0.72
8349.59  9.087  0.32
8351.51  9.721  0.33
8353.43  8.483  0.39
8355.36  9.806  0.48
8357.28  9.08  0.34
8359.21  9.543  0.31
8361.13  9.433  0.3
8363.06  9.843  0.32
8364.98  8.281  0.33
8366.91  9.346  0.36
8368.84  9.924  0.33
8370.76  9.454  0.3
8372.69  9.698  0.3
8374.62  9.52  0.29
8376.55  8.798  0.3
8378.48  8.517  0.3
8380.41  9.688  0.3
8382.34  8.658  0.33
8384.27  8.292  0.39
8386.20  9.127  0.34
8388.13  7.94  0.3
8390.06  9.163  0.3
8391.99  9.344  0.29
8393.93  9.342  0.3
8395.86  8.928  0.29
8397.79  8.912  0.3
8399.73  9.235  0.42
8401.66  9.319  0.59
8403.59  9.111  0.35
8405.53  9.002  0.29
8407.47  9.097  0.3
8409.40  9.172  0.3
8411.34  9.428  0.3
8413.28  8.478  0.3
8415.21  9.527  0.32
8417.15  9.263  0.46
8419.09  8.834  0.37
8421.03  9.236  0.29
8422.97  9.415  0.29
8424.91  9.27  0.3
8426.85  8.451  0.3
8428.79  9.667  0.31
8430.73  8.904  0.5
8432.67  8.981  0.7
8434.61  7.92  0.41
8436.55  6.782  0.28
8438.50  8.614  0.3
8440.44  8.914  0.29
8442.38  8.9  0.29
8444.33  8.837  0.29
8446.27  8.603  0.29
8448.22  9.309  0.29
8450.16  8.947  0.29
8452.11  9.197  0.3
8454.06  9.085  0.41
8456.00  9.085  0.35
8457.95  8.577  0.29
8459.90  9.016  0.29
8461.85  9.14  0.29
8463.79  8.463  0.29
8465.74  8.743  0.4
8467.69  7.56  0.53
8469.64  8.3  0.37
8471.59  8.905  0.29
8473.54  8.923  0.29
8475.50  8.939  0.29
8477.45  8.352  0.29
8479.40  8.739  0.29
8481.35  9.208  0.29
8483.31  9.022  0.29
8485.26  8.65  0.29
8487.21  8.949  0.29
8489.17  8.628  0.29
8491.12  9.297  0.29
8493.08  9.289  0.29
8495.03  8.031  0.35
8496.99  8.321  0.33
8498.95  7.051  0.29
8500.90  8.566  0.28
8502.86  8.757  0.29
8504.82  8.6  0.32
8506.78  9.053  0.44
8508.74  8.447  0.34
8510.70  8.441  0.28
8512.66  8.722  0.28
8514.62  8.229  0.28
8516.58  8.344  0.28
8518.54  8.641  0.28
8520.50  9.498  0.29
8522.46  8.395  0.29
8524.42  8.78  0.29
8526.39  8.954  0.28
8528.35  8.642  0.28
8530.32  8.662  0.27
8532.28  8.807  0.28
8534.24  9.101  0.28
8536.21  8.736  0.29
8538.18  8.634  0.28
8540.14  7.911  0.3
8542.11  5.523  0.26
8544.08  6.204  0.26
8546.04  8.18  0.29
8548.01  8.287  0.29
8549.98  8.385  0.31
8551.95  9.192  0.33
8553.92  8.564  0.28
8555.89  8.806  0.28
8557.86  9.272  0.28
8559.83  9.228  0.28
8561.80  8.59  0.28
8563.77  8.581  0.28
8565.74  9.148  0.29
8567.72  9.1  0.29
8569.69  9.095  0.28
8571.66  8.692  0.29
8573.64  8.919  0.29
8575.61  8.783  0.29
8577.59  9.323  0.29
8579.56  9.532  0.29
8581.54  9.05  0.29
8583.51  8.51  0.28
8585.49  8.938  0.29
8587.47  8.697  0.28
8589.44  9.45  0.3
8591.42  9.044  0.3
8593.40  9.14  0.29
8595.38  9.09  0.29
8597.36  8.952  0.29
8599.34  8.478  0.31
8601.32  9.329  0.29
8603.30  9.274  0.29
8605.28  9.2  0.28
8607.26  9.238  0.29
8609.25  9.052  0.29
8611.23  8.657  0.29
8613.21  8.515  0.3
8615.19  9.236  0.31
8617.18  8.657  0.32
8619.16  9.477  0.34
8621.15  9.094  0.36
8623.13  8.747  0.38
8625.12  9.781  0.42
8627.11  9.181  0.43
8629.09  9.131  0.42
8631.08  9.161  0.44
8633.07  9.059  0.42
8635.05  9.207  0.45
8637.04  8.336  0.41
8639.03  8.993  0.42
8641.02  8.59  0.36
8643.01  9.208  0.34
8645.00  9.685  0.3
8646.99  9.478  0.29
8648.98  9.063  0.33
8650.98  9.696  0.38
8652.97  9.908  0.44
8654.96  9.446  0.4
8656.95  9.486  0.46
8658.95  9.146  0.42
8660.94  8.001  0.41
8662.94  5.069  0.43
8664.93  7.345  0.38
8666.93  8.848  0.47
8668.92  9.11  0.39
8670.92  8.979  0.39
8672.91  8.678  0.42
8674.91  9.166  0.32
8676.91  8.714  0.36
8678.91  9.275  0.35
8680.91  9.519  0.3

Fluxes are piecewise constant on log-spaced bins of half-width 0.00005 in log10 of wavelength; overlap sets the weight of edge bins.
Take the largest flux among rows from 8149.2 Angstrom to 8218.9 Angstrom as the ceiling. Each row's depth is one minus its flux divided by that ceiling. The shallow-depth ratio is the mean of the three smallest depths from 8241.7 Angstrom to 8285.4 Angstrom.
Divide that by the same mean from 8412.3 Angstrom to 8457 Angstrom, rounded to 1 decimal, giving 0.1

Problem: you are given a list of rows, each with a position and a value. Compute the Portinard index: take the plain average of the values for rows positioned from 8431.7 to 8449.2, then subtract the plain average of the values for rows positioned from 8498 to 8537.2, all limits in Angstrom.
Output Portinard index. -0.08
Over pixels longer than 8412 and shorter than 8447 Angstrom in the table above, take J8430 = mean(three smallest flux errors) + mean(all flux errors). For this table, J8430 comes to 0.636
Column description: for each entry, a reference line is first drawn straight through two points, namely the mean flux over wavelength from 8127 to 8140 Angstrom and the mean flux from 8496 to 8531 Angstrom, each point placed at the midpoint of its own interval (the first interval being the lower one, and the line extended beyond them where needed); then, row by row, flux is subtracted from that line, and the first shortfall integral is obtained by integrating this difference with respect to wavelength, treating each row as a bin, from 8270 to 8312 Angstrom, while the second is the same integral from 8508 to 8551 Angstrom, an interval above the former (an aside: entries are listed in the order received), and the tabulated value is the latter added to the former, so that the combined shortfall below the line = -7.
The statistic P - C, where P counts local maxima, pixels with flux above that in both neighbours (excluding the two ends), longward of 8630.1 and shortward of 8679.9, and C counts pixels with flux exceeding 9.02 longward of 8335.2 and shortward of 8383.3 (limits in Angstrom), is -11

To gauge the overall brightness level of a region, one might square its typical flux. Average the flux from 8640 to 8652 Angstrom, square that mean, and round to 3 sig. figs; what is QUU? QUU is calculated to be 86.2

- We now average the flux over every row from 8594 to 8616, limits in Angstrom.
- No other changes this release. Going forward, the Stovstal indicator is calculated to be 9.00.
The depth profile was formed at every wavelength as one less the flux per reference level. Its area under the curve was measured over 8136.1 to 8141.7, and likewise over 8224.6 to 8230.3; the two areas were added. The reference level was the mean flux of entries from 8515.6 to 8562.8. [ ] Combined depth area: -1.2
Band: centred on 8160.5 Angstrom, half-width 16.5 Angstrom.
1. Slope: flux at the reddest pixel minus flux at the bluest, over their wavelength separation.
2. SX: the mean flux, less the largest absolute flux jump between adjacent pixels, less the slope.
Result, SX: 8.54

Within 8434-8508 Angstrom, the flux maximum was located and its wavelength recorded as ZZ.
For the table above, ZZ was 8448.22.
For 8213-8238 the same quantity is 8216.09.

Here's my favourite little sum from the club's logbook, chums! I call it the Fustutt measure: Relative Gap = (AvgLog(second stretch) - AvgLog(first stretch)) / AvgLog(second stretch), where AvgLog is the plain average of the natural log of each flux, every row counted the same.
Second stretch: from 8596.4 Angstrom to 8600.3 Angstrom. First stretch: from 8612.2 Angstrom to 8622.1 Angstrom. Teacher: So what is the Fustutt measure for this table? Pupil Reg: -0.014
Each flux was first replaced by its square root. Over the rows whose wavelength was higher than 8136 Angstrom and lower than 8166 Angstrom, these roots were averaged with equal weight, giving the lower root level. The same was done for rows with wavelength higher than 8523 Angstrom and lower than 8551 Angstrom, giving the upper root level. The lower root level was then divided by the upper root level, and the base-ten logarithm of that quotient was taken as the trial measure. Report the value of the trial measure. 0.032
